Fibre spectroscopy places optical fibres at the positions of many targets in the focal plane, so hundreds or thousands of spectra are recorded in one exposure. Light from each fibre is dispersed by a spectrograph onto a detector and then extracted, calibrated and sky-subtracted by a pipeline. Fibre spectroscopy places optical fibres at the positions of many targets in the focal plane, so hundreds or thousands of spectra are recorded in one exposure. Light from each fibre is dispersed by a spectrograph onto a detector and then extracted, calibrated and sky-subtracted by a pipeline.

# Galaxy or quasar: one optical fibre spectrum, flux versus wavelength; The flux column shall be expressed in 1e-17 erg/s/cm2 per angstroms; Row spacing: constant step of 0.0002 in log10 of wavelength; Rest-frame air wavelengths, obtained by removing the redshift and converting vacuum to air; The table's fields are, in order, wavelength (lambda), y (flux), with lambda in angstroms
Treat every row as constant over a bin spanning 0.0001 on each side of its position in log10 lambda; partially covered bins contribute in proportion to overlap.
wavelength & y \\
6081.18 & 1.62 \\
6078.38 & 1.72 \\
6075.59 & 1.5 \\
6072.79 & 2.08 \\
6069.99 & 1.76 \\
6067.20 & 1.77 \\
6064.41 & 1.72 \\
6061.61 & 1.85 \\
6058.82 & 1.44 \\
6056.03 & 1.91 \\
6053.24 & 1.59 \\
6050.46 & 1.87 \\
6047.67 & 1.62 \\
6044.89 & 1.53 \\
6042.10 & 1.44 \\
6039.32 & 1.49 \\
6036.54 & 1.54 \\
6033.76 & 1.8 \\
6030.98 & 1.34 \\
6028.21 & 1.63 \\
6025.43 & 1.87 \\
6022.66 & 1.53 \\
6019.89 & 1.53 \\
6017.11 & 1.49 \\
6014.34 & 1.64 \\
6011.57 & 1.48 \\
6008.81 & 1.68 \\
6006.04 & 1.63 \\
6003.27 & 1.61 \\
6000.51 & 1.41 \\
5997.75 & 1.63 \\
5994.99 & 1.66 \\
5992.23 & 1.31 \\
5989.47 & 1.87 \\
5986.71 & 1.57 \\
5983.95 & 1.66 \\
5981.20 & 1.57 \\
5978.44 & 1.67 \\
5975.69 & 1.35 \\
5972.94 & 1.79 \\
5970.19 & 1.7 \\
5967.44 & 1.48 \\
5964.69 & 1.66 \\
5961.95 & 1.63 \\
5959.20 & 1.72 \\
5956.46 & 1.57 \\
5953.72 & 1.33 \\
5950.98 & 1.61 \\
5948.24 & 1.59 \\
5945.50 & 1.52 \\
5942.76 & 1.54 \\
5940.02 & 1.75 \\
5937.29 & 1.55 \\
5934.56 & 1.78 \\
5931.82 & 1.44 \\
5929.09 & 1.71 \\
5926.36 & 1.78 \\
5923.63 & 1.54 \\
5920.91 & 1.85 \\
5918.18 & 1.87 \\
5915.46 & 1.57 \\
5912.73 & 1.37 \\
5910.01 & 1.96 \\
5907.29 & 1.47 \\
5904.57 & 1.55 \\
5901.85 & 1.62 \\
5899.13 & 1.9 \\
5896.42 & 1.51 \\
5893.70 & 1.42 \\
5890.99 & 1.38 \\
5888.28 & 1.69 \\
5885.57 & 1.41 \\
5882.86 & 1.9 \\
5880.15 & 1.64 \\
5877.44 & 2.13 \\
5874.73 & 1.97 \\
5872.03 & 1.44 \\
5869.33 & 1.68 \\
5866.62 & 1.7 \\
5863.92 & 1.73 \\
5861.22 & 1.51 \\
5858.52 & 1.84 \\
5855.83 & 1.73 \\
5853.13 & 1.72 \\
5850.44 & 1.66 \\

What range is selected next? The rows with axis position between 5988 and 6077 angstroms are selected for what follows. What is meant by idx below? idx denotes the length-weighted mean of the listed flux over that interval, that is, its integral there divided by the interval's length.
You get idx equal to 1.63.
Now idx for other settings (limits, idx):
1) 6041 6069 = 1.68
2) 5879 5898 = 1.57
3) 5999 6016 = 1.57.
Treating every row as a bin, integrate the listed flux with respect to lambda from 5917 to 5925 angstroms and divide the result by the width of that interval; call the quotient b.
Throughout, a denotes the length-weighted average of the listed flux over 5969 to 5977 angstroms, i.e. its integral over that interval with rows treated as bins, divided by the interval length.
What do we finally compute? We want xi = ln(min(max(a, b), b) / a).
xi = 0.08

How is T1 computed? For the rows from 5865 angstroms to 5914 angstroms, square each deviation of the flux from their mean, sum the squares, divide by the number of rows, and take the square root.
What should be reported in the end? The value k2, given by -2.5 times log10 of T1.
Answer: 1.61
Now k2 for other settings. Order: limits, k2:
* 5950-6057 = 2.07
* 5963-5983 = 2.15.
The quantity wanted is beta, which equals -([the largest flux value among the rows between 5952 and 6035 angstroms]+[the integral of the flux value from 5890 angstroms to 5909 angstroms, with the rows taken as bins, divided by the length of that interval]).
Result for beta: -3.43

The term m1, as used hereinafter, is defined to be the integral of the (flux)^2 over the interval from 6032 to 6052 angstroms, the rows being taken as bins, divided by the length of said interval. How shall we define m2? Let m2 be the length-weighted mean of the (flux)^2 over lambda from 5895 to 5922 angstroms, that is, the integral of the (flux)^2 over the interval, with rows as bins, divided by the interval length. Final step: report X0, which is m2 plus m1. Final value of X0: 5.42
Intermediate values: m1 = 2.61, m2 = 2.81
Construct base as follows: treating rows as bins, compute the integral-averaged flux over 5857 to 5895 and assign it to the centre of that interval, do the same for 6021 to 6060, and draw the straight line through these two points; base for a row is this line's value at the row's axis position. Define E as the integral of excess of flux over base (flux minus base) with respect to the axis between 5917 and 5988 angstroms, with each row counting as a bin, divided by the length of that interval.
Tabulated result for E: -0.024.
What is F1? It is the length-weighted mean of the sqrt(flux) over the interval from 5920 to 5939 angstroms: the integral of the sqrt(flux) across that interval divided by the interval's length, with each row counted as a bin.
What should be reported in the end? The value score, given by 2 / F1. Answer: 1.55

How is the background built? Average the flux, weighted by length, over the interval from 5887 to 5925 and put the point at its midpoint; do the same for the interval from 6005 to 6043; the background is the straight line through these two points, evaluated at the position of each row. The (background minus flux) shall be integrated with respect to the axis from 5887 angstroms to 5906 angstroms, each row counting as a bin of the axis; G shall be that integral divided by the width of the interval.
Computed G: 0.044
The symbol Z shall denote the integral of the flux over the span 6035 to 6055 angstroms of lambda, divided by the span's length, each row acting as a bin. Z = 1.59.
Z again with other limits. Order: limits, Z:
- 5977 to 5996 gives 1.61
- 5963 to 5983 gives 1.60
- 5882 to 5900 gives 1.59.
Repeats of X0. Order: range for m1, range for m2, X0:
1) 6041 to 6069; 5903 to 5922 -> 5.64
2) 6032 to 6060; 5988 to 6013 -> 5.20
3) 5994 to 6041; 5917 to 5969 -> 5.19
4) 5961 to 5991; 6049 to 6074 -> 5.85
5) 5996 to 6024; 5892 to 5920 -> 5.13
